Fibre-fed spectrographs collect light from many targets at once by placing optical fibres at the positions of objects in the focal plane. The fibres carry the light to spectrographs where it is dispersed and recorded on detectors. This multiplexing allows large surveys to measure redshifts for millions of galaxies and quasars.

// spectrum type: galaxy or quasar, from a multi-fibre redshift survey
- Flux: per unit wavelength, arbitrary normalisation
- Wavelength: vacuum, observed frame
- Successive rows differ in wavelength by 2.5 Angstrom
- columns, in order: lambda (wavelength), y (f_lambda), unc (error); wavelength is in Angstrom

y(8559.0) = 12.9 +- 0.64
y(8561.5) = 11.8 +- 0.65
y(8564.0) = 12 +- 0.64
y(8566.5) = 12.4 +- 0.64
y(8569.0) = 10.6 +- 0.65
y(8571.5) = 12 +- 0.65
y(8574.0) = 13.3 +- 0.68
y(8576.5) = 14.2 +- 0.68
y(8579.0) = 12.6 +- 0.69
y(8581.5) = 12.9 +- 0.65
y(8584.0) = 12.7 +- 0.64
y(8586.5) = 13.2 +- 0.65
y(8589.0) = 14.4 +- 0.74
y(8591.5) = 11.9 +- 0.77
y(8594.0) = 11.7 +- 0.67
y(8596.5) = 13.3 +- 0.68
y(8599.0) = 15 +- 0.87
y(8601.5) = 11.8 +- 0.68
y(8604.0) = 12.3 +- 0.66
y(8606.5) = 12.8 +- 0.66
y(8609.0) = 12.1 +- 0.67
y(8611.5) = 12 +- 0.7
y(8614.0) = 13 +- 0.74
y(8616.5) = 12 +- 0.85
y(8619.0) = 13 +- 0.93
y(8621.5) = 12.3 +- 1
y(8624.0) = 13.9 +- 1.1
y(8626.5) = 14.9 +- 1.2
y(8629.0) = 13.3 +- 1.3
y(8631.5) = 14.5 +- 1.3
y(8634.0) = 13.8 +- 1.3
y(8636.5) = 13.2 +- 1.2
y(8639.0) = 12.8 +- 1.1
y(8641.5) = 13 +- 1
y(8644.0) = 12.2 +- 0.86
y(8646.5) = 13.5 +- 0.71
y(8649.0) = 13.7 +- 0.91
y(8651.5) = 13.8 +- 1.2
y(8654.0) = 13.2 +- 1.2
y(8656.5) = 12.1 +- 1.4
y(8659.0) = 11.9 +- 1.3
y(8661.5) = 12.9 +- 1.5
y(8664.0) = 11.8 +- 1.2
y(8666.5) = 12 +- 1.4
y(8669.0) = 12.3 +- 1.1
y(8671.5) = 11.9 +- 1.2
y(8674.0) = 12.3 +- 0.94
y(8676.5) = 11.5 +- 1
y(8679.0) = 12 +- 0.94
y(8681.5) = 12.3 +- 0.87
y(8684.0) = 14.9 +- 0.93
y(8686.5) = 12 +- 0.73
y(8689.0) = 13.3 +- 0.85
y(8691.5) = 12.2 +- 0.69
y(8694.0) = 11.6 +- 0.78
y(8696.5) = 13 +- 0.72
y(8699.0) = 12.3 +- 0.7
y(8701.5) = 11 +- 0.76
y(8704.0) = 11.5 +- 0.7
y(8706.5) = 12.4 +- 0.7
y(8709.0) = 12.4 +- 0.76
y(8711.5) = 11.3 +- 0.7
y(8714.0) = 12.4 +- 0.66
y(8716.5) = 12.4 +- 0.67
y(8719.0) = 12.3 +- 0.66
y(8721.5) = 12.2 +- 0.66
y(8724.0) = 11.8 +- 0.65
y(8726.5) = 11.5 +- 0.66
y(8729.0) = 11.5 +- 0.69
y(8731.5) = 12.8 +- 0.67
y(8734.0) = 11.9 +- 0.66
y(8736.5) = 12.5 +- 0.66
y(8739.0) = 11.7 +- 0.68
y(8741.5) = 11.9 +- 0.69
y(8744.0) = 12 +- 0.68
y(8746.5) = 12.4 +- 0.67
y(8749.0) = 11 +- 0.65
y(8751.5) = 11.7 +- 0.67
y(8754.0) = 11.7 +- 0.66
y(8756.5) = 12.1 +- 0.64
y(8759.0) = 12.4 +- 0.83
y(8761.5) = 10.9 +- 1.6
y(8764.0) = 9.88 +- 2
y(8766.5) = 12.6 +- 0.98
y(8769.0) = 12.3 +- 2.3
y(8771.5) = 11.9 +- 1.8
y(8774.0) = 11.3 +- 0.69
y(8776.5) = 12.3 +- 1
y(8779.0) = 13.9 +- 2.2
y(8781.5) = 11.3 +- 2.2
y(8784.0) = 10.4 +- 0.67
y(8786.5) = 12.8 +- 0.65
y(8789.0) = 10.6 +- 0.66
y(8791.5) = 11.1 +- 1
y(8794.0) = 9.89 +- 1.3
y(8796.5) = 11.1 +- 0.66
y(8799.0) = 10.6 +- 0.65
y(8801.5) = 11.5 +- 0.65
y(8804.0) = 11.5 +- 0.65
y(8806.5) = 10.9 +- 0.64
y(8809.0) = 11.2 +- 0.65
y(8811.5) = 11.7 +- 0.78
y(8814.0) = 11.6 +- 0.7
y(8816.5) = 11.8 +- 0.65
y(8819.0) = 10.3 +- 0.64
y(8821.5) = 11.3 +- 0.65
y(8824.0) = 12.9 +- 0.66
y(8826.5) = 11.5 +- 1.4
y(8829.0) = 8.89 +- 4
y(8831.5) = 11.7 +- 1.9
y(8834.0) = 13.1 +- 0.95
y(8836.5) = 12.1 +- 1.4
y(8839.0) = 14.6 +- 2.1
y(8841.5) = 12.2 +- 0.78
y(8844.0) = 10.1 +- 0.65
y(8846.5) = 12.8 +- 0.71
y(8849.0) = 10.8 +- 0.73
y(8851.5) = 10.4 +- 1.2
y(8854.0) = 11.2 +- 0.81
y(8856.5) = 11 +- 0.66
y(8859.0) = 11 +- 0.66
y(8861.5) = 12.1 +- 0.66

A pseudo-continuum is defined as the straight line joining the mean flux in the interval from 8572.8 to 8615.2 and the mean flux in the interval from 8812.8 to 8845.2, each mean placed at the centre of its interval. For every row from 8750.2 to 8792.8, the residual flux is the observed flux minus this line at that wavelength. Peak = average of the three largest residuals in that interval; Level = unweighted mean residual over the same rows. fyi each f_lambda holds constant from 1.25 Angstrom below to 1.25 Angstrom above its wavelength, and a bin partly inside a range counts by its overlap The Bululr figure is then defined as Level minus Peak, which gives -1.4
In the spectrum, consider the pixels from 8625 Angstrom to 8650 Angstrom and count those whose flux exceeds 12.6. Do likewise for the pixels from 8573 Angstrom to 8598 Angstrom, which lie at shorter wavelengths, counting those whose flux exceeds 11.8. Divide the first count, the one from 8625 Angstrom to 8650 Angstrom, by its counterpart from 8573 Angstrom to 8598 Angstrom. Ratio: 1.0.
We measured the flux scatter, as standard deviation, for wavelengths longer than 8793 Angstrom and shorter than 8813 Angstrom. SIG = 0.6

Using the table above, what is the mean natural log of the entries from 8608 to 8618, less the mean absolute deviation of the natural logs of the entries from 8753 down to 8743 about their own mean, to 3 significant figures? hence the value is 2.47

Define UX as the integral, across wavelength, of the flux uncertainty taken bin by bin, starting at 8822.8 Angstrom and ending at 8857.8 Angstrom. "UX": 45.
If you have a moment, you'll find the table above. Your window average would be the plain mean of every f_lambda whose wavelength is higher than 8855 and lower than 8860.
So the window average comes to 11.0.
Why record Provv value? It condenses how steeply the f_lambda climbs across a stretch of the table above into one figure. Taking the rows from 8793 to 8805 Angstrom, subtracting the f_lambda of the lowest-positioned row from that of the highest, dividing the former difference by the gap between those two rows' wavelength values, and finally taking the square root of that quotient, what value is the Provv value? 0.40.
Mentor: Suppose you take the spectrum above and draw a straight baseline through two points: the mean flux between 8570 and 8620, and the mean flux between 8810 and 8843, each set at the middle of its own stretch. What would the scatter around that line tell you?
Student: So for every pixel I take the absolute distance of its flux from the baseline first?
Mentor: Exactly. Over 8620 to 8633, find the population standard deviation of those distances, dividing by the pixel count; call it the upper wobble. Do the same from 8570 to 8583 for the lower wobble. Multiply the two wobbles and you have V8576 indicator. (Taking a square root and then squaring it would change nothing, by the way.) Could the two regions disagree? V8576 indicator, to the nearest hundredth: 0.32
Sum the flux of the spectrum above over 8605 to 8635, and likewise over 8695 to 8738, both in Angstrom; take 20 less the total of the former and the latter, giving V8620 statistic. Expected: -343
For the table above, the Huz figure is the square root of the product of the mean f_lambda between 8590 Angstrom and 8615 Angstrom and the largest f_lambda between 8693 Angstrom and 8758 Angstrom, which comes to 12.8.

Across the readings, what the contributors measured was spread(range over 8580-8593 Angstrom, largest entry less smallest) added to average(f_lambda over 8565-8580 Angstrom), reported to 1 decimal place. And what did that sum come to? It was 15.0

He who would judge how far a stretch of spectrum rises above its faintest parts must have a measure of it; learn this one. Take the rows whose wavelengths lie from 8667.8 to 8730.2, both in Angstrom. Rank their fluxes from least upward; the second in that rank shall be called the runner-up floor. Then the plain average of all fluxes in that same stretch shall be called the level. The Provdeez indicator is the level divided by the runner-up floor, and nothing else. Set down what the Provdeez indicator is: 1.08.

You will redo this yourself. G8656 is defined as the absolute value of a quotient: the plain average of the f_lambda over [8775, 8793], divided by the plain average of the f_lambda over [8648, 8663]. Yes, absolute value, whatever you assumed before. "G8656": 0.91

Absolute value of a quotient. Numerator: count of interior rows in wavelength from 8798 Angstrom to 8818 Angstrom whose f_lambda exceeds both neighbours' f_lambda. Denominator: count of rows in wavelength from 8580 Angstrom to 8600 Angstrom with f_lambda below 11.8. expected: 1.0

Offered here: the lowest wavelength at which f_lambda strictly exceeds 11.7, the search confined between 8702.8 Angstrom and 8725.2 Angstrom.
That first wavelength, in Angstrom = 8706.5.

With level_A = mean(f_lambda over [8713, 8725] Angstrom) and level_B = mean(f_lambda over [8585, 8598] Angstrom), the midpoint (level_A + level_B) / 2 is 12.6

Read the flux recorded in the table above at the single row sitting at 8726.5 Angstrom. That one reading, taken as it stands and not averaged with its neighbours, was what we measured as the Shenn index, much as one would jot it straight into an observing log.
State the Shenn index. 11.5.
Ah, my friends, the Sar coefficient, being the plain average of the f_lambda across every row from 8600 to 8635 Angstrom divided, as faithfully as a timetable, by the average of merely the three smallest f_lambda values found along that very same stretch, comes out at 1.09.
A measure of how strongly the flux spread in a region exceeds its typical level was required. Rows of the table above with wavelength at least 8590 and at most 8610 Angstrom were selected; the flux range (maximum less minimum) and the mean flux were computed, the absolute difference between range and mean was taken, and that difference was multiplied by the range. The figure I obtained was 31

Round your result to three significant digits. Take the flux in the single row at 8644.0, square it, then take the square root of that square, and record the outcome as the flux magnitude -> 12.2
